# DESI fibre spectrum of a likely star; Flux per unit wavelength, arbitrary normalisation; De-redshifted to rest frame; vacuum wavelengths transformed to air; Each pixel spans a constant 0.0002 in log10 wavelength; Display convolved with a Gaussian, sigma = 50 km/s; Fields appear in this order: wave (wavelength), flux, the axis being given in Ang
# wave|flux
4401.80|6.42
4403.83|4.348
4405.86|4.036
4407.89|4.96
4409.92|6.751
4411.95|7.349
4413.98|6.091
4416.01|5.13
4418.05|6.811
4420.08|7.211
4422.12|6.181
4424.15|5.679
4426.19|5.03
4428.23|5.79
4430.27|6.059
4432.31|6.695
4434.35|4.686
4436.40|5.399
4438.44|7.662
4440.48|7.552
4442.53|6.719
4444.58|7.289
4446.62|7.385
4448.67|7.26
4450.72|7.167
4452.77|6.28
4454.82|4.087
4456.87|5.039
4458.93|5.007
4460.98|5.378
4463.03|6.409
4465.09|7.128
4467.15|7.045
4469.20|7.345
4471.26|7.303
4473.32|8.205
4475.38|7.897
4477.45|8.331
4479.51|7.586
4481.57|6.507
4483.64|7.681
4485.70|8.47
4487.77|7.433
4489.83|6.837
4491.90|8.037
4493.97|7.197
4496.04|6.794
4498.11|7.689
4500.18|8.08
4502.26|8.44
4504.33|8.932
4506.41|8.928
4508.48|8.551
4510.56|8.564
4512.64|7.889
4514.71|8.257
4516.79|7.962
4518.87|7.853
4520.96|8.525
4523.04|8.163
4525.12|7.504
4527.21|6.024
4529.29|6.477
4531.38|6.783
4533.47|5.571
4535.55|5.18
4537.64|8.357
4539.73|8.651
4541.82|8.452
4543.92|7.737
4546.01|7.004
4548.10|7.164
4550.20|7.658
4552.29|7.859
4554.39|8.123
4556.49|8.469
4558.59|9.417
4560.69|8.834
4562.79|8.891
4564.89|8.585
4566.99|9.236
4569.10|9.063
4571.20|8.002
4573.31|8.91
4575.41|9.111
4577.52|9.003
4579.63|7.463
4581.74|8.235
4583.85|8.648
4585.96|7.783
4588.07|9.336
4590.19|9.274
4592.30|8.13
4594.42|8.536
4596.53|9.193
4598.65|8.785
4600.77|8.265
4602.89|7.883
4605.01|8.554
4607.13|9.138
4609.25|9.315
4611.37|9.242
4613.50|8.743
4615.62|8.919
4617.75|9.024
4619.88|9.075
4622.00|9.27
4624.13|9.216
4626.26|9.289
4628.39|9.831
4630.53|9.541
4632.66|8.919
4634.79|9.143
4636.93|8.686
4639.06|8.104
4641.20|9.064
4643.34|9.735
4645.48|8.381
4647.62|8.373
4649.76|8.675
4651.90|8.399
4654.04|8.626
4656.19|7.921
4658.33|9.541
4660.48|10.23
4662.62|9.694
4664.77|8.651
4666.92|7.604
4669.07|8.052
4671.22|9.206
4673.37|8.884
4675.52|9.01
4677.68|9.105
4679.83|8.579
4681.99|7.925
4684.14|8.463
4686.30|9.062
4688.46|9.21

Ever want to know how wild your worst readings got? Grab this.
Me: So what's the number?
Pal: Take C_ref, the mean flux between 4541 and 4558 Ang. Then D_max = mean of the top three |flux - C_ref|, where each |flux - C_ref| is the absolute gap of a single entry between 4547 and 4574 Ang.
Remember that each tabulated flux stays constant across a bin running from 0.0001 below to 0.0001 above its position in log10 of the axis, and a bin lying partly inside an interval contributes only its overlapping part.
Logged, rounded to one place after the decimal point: 1.4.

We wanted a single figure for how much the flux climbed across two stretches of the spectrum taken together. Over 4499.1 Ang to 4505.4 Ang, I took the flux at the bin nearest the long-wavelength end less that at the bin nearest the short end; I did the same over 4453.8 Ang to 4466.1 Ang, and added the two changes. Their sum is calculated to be 3.9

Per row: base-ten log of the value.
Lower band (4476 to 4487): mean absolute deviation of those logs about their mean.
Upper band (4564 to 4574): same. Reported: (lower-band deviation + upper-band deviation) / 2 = 0.025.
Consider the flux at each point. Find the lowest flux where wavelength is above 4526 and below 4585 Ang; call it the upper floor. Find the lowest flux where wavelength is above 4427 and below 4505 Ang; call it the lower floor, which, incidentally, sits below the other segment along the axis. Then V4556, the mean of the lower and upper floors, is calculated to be 4.6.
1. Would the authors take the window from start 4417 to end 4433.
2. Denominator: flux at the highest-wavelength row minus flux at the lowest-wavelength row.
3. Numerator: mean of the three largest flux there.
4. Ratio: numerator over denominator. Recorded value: -60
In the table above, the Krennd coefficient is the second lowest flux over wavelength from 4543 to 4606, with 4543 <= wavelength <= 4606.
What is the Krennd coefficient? 7.164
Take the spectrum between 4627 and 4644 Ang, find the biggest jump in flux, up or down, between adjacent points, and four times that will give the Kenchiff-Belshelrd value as 3.8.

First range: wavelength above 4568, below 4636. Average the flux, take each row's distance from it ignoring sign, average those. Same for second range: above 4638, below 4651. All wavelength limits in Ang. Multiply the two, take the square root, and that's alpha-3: 0.45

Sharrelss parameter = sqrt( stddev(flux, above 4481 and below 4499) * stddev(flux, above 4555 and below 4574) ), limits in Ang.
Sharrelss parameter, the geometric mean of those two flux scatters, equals 0.5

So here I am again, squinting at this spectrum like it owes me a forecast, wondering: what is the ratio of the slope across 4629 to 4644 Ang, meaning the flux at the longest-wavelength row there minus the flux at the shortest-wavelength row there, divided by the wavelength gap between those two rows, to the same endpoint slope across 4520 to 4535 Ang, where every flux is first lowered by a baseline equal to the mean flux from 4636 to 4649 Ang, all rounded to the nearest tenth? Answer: -0.1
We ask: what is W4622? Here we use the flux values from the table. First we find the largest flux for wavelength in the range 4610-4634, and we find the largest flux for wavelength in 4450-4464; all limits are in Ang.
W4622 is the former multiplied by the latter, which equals 70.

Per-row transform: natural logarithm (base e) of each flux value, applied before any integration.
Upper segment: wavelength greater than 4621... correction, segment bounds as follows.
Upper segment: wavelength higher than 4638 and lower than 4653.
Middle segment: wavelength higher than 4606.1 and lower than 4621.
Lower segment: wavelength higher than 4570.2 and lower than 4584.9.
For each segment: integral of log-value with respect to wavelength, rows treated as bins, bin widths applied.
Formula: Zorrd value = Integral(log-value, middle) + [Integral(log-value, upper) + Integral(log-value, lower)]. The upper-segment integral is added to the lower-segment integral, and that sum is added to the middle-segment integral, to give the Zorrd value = 96.6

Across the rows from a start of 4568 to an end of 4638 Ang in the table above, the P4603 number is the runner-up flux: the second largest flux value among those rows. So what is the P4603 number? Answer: 9.541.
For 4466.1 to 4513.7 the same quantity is 8.928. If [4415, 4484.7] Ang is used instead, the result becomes 8.205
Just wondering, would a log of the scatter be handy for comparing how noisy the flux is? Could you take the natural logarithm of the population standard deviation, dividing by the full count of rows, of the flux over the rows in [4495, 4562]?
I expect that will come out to 0.0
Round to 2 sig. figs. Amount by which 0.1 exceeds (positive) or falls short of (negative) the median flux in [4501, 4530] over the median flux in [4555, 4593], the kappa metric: -0.83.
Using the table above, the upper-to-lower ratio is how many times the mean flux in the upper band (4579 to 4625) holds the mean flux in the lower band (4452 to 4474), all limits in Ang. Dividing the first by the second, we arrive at 1.39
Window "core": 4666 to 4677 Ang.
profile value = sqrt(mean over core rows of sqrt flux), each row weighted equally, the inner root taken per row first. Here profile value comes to 1.71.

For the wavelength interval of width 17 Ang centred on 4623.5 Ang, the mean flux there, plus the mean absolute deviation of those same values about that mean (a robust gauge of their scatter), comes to 9.5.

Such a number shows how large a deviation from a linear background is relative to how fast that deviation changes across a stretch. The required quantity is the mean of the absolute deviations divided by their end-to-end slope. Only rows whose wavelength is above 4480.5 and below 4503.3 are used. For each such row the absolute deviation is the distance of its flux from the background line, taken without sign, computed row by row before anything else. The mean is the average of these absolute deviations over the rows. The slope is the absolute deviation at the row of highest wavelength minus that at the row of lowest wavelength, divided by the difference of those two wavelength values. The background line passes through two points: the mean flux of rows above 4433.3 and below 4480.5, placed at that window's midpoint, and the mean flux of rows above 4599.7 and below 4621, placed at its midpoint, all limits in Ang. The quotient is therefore 22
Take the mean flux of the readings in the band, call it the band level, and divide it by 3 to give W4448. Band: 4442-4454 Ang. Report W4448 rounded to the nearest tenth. 2.3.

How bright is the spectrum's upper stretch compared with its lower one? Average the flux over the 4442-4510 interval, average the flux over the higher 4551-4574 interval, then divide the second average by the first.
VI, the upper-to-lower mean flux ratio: 1.20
